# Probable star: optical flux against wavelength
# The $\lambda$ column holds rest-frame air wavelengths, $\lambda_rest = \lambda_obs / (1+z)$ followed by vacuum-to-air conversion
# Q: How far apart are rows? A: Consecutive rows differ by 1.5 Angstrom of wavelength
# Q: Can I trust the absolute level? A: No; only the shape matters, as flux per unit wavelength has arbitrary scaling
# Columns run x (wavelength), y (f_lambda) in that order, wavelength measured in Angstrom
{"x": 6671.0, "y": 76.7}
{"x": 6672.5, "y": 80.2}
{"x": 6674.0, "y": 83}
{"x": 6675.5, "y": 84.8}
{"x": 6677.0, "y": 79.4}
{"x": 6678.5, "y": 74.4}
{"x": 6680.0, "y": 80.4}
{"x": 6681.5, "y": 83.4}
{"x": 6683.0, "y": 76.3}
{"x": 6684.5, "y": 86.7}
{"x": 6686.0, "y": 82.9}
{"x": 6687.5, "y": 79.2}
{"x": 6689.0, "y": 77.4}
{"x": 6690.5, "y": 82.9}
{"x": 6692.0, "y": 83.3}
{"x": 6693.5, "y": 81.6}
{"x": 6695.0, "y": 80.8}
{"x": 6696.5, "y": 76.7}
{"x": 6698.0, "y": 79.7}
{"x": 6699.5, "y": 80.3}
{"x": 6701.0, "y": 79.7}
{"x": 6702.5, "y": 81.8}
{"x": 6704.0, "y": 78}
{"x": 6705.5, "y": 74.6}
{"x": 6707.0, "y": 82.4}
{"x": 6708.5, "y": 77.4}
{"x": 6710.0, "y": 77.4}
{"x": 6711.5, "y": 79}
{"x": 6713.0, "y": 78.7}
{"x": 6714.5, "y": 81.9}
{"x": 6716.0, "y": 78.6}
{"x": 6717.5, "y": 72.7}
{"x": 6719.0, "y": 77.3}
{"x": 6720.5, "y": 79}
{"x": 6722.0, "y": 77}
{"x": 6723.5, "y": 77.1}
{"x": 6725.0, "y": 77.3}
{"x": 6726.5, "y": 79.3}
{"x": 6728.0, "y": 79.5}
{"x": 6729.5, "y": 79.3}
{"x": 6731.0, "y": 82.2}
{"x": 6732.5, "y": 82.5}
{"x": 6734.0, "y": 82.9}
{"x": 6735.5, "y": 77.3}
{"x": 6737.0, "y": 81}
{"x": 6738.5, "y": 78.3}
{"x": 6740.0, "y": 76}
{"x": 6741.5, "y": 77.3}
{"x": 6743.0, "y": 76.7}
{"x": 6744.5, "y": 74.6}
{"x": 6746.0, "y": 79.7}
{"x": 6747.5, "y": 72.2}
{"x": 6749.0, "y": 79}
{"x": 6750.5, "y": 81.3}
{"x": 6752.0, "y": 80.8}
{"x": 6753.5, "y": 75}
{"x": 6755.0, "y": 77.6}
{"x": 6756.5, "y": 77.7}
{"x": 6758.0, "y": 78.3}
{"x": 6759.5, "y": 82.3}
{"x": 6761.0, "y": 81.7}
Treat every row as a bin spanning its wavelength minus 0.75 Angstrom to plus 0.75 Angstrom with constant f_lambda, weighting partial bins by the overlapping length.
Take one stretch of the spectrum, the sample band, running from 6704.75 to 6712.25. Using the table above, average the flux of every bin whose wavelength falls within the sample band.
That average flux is 78.2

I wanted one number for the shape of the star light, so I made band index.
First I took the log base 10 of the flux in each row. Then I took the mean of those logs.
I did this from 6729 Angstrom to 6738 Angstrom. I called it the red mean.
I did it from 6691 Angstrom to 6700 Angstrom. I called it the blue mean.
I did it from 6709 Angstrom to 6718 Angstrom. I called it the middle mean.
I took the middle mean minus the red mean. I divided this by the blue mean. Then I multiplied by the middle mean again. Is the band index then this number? -0.015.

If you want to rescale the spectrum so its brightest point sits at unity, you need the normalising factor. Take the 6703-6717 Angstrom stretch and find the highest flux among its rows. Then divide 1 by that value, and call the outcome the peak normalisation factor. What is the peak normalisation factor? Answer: 0.0121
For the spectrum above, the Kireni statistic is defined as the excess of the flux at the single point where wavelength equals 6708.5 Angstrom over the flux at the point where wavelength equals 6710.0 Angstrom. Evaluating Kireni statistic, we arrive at 0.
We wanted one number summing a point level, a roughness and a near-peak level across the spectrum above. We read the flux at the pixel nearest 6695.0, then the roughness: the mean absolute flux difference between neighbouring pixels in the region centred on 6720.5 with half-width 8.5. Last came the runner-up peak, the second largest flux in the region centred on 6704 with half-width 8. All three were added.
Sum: 165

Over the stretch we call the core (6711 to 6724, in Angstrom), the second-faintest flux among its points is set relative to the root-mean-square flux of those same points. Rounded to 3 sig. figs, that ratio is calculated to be 0.988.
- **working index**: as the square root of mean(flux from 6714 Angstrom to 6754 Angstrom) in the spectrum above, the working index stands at 8.85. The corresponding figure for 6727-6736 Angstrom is 8.98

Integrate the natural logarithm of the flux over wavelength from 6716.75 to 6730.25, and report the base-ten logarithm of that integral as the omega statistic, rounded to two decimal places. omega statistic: 1.77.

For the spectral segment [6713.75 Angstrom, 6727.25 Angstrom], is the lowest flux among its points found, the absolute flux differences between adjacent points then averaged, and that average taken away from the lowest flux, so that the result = 70.2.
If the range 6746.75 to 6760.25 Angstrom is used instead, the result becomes 69.4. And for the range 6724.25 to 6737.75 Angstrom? 75.4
